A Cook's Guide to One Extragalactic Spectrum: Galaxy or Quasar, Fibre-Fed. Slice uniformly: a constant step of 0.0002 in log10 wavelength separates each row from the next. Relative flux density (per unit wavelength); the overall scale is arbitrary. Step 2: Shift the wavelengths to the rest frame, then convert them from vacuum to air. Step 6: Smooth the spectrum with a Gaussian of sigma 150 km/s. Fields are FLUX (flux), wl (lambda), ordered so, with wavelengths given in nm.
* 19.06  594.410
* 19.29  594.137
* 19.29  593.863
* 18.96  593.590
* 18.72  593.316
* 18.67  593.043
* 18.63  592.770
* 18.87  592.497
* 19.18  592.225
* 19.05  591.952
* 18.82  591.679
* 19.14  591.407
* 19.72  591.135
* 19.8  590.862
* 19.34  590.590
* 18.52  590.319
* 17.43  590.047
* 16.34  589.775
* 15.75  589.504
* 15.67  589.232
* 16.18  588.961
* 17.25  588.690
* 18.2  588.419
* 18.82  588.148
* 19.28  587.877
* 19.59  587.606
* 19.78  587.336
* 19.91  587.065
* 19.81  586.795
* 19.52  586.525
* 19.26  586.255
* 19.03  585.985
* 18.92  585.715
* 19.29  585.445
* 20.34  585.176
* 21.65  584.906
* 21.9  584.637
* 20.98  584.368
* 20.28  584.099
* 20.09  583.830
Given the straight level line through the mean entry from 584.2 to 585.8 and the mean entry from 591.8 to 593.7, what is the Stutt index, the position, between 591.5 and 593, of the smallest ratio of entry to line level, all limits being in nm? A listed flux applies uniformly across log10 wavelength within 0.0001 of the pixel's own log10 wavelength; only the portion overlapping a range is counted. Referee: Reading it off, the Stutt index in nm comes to 591.679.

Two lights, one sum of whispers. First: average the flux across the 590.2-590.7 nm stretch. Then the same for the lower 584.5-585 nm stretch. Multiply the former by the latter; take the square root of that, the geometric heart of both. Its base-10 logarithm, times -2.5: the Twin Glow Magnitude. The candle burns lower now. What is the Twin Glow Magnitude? -3.27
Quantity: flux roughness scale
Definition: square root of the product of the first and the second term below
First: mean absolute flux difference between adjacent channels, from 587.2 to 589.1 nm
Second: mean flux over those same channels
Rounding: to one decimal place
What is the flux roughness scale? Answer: 3.3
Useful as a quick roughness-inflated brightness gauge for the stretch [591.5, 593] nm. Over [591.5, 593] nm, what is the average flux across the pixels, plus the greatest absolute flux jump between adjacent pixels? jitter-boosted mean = 19.2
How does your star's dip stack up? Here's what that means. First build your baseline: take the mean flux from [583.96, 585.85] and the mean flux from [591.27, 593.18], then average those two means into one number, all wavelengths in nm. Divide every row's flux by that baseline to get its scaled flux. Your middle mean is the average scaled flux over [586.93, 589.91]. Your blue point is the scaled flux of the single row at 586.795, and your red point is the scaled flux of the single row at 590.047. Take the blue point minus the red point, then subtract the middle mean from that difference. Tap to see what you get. -0.79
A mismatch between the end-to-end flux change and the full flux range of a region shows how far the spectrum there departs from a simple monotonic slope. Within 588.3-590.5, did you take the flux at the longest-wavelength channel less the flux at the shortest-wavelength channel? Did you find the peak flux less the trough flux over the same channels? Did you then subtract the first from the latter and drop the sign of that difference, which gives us 2.5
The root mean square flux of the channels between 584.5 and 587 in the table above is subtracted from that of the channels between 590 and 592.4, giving -1.0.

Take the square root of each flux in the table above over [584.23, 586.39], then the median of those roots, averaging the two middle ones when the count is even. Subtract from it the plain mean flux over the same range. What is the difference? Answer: -15.7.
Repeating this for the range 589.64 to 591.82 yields -14.3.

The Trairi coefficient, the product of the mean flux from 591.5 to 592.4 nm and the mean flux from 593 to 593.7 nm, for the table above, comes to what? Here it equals 357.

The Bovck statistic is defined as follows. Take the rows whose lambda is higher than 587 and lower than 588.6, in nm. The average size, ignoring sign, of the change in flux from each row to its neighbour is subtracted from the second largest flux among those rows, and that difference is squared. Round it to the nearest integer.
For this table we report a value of 378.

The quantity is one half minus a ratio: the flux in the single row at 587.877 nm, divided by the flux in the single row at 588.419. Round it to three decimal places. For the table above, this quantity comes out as -0.559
